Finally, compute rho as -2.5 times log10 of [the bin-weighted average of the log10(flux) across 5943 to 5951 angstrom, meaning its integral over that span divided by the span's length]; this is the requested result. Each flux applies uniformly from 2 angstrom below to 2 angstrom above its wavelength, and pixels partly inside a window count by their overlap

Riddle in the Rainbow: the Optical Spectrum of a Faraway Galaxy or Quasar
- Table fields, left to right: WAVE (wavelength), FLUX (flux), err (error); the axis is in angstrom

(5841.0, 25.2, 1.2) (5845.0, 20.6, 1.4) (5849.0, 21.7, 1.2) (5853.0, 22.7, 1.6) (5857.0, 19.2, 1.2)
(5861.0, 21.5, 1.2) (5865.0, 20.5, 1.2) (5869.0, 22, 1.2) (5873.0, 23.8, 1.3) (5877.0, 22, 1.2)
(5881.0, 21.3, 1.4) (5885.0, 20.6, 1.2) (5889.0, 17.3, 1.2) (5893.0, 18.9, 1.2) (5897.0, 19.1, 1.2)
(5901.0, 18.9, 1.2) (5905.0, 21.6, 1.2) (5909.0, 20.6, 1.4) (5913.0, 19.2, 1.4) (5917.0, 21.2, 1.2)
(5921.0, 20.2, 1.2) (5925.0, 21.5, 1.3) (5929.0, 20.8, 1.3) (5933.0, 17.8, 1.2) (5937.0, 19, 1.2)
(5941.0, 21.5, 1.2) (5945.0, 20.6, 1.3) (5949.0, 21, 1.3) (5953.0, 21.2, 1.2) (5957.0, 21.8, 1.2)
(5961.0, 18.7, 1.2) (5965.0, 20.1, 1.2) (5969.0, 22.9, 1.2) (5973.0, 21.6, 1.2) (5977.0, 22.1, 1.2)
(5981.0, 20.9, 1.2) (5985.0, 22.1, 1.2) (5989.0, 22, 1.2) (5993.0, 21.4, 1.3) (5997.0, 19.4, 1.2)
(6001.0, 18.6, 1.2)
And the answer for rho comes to -0.300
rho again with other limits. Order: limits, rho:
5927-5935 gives -0.272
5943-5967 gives -0.295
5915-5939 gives -0.286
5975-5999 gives -0.308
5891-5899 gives -0.267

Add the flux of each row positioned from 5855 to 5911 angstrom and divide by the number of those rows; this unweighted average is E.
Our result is 20.5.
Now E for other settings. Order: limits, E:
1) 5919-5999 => 20.8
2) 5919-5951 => 20.3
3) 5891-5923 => 20.0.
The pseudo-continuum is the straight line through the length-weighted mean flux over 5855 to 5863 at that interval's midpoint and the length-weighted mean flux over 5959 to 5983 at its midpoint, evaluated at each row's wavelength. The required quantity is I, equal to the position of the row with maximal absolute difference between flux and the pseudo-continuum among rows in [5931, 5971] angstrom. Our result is 5933.0 angstrom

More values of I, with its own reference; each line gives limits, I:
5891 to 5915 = 5901.0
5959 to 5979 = 5961.0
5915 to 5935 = 5933.0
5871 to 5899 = 5873.0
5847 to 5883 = 5873.0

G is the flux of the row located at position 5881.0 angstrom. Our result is 21.3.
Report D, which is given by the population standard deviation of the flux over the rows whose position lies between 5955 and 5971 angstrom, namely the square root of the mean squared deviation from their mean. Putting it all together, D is 1.60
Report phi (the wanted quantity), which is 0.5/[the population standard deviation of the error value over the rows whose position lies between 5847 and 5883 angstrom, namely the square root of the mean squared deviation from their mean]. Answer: 4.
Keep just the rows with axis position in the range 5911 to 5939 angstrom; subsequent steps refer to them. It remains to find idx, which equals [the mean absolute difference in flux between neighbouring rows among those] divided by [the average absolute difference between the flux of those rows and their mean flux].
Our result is 1.39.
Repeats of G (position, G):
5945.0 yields 20.6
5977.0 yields 22.1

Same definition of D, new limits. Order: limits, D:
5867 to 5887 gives 1.07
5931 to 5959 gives 1.36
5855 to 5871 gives 1.07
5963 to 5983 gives 0.96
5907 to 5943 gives 1.21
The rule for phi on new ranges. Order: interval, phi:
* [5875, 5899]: 7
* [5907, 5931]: 6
